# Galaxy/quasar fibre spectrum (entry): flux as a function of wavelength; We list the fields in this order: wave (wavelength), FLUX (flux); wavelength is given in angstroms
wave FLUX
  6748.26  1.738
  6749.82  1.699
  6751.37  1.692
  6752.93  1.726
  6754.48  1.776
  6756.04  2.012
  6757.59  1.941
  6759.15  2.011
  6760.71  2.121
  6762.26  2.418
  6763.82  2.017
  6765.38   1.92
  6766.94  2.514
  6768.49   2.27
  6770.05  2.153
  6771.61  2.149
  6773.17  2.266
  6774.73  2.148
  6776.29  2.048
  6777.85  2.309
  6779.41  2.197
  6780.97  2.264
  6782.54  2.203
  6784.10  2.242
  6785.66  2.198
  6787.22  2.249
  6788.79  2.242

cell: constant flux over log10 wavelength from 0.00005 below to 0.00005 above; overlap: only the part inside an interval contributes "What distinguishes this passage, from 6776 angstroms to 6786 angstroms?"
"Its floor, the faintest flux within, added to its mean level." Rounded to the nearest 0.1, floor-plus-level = 4.3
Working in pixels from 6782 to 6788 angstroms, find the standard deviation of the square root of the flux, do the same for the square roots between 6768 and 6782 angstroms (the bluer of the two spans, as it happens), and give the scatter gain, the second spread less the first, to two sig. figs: 0.019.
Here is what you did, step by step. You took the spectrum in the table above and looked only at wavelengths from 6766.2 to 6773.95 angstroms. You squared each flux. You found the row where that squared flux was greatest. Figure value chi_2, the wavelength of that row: 6766.94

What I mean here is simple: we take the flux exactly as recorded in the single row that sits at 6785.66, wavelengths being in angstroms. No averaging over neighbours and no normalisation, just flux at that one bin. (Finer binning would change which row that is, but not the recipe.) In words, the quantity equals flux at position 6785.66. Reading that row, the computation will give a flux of 2.198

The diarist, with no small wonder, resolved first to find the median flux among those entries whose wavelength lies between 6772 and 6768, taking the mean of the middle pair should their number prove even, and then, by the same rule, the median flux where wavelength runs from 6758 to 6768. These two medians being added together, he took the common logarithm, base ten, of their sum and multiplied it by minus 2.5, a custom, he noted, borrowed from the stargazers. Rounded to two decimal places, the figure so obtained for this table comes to -1.56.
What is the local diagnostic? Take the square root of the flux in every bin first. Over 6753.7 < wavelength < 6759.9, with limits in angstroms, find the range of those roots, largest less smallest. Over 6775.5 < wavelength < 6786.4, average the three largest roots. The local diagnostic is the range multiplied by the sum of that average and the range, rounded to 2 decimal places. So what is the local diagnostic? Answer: 0.14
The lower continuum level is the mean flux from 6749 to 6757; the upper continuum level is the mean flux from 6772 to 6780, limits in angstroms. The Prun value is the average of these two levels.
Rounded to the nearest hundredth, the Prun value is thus 1.99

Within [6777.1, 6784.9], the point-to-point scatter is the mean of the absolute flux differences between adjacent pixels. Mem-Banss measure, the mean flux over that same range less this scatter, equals 2.17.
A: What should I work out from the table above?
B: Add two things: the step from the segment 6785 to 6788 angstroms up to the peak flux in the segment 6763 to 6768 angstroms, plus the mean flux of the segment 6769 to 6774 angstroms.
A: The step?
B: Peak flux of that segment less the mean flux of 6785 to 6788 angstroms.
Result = 2.48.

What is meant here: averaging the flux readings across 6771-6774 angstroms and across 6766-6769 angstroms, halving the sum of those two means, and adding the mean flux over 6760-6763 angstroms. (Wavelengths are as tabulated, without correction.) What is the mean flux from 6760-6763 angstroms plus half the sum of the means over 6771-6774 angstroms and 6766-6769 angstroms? 4.6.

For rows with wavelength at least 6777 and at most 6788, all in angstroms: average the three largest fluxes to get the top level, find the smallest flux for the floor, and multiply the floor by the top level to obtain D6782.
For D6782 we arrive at 5.0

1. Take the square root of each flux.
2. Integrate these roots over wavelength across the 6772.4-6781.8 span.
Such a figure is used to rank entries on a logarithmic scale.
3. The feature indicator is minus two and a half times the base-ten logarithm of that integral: -2.9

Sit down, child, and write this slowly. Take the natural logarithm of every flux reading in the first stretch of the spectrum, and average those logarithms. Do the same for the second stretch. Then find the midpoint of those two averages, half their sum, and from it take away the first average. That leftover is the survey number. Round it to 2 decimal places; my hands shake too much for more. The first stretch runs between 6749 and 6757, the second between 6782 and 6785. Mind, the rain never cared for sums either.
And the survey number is 0.11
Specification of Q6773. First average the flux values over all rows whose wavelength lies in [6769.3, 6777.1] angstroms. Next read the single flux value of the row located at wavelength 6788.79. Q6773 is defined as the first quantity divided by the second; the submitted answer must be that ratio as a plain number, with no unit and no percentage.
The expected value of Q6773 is 0.96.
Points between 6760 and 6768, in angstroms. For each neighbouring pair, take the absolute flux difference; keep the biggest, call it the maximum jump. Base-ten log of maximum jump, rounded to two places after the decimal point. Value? -0.23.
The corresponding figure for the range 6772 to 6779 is -0.58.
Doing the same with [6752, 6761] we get -0.63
